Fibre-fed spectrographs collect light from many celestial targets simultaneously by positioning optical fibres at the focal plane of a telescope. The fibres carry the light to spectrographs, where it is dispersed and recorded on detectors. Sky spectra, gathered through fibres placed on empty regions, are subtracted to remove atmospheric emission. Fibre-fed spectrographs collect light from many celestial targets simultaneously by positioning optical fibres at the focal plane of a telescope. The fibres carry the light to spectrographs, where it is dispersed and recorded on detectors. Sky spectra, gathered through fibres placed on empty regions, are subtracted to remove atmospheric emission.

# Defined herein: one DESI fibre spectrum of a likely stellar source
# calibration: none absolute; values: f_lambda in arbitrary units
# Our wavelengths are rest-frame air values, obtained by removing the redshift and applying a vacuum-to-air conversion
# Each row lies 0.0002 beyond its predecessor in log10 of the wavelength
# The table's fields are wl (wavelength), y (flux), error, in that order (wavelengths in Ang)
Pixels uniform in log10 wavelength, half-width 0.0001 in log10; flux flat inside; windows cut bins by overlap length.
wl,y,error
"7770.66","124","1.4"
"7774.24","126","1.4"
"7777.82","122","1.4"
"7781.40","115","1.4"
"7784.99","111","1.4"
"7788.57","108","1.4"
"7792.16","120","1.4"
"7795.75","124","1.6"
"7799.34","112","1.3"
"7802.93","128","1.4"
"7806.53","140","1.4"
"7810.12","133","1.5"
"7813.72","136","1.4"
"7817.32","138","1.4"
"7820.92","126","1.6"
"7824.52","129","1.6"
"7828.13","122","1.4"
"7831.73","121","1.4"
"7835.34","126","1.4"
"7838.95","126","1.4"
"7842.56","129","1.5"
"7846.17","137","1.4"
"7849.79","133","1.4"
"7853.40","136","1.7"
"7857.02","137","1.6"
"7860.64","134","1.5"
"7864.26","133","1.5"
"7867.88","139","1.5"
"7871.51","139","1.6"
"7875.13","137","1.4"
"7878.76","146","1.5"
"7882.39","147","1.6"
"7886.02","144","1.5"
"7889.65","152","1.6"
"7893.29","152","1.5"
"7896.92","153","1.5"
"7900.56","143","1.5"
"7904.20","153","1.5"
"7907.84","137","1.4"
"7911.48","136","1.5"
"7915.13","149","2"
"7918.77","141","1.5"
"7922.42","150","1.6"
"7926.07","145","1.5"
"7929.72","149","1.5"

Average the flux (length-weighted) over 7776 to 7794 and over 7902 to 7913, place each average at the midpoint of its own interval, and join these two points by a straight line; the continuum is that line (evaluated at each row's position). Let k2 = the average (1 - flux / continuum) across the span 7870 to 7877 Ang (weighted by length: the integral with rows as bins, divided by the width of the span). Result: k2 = -0.02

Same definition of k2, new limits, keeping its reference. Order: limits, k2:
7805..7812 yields -0.13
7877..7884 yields -0.07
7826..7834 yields 0.02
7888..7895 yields -0.10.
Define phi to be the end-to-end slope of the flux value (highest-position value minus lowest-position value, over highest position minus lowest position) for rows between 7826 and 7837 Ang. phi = 0.6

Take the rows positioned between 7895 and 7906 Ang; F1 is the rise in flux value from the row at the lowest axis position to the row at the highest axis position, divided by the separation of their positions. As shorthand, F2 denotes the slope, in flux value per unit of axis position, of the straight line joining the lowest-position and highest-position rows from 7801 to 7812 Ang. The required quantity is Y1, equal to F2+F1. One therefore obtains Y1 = 0.7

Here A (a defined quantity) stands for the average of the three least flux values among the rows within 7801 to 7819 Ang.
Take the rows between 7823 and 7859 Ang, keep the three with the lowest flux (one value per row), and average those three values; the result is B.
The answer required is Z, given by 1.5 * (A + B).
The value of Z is 383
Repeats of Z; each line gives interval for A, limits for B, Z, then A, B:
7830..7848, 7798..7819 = 373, 124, 124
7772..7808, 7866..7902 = 373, 110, 138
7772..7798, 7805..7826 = 361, 111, 129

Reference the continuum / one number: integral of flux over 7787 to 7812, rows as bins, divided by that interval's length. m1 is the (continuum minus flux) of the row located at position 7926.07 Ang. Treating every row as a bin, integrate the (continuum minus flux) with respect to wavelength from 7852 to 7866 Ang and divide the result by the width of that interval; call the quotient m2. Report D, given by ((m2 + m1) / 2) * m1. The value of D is 345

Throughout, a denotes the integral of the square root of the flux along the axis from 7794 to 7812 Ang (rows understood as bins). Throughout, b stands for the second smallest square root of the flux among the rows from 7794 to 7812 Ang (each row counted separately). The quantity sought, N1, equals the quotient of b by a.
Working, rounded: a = 203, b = 11.1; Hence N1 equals 0.0548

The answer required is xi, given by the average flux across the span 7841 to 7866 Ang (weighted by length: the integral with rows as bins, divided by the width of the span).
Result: 134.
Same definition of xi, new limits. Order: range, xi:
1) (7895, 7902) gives 148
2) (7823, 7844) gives 125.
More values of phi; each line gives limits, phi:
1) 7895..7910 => -1.5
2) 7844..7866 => -0.2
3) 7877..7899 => 0.4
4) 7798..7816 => 1.7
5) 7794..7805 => 0.6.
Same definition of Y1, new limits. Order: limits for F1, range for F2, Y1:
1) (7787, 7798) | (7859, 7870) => 2.9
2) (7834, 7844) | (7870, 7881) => 1.4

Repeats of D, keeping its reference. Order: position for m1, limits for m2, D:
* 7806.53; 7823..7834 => 134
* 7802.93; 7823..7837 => 10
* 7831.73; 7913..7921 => -25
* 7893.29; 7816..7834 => 443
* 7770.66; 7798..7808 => 0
